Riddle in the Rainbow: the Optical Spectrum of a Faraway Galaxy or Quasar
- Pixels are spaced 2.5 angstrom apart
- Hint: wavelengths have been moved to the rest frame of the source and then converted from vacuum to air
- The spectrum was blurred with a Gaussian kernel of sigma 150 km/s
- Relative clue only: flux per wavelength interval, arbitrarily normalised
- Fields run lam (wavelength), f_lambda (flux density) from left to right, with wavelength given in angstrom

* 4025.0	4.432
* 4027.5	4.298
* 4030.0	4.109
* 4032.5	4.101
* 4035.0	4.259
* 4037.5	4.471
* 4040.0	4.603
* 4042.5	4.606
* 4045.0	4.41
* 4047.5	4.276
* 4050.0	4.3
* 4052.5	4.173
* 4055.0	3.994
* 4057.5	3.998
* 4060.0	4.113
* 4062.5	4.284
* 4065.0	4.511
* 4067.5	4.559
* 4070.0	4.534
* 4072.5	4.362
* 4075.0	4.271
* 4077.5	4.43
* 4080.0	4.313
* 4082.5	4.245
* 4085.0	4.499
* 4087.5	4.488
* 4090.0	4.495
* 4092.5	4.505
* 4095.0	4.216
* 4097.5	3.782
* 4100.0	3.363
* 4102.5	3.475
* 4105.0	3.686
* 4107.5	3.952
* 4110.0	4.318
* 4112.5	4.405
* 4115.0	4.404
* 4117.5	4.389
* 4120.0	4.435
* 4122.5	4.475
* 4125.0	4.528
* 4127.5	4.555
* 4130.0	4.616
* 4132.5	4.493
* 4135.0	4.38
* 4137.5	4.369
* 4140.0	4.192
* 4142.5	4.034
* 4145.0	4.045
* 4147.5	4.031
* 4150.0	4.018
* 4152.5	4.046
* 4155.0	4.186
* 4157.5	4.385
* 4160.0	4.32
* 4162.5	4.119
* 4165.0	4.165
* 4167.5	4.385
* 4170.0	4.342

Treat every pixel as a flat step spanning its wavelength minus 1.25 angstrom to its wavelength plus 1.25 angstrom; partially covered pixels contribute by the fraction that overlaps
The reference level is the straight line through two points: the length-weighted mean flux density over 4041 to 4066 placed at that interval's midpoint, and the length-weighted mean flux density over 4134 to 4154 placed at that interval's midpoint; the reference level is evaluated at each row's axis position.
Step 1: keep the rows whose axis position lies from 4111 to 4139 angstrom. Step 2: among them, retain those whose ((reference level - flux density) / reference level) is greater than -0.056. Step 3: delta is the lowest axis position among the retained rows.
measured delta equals 4112.5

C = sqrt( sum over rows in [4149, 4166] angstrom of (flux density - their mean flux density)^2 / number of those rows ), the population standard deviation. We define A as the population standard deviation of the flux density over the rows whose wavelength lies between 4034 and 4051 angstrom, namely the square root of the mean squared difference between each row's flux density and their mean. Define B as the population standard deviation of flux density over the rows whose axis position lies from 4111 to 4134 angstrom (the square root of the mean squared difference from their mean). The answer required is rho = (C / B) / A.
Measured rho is 12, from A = 0.137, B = 0.07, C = 0.13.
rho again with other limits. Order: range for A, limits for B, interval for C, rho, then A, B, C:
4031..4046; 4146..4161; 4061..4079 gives 4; 0.181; 0.15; 0.11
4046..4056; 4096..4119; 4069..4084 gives 2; 0.121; 0.39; 0.10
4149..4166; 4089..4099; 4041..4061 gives 5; 0.125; 0.29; 0.20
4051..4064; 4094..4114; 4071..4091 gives 2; 0.110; 0.36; 0.10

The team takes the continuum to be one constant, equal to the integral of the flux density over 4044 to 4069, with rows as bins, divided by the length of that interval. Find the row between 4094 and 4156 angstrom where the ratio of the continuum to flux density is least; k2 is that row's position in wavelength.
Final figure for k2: 4130.0 angstrom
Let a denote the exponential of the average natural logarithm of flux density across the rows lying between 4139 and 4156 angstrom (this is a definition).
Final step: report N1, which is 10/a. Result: 2.45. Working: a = 4.08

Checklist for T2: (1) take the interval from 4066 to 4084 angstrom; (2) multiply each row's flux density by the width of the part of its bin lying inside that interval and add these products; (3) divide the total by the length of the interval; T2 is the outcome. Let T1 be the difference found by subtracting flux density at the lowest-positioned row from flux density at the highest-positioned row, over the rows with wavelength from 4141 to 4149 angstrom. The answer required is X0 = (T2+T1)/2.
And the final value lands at 2.19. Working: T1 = 0.0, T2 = 4.39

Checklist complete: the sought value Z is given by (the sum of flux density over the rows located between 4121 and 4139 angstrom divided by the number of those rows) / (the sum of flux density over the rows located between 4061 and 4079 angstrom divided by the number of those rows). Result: 1.02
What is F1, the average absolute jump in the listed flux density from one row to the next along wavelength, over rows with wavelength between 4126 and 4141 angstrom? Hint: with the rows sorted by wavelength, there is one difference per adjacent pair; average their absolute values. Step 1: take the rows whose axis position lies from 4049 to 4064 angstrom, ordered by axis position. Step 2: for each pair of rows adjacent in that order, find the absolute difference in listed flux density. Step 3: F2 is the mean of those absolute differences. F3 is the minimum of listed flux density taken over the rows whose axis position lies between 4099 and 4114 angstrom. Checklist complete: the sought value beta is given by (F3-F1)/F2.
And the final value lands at 27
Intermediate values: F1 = 0.10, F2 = 0.12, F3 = 3.363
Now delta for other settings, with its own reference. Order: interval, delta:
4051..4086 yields 4052.5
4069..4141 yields 4072.5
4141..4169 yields 4142.5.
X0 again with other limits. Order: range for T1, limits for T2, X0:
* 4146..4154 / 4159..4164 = 2.11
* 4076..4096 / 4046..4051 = 2.04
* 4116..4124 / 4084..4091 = 2.29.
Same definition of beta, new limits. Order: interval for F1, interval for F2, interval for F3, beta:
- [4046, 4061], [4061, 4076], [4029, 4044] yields 36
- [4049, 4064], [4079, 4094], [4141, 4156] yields 56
